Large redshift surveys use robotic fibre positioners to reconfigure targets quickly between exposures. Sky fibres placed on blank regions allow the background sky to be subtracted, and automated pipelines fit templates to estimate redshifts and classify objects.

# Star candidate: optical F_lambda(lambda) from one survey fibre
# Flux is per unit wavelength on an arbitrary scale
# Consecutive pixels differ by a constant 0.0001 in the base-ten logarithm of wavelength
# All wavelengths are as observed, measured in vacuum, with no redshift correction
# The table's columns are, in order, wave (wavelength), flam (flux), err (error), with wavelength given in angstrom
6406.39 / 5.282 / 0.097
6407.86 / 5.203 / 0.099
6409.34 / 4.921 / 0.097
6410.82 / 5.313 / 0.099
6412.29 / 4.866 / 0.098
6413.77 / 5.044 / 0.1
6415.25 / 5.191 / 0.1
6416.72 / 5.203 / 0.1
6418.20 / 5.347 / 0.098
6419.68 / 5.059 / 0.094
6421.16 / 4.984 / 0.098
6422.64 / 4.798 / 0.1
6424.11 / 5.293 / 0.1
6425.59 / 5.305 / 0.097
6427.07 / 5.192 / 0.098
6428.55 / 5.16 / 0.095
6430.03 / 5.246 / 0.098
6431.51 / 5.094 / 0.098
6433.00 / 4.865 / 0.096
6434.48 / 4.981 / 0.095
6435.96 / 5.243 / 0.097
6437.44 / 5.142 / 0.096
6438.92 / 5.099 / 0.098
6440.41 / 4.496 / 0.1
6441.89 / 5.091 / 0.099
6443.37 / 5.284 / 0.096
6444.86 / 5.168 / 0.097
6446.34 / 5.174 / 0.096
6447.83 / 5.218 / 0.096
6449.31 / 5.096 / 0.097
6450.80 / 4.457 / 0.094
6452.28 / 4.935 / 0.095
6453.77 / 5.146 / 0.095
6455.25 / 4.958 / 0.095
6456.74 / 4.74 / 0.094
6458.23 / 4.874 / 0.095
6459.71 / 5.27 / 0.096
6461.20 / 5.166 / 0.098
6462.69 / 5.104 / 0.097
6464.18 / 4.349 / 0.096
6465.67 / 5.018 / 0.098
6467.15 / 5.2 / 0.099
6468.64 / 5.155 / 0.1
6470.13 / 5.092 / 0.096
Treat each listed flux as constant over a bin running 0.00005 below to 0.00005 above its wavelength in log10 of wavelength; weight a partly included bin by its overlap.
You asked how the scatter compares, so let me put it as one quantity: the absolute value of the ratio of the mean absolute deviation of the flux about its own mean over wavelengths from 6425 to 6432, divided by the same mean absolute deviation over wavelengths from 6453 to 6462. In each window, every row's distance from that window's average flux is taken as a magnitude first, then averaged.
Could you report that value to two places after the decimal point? 0.36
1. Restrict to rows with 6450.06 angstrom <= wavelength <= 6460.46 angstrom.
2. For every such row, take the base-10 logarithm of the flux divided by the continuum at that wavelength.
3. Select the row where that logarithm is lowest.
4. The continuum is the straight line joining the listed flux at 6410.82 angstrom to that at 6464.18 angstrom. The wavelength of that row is 6450.80 angstrom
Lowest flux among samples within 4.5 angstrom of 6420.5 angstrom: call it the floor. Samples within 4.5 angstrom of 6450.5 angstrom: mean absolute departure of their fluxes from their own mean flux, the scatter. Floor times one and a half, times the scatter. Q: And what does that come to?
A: 1.48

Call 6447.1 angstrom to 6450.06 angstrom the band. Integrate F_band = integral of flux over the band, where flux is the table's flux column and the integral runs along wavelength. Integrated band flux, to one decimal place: 15.3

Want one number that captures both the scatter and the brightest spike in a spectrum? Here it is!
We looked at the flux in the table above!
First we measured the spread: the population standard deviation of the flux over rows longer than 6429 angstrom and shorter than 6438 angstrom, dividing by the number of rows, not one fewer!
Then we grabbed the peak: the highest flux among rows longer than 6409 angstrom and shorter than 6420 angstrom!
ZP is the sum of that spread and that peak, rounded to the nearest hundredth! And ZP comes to 5.48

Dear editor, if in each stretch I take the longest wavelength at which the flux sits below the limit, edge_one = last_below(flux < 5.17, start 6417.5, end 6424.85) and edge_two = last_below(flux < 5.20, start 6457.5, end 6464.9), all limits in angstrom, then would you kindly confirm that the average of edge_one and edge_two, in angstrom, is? 6443.4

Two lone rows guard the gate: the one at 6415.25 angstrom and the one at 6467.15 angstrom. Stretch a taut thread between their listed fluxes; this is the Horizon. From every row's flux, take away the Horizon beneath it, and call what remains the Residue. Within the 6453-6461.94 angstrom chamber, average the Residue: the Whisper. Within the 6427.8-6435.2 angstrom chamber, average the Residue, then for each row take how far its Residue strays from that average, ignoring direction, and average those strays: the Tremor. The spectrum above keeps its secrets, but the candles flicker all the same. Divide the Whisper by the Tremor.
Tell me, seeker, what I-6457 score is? -1.5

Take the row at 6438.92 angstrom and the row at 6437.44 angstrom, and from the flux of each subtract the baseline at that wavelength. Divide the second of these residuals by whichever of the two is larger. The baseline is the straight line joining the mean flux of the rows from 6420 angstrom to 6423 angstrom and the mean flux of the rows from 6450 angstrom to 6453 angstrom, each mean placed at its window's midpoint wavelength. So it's 1.00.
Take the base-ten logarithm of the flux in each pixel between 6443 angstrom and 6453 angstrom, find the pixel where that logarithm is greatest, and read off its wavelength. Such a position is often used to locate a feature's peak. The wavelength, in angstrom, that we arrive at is 6443.37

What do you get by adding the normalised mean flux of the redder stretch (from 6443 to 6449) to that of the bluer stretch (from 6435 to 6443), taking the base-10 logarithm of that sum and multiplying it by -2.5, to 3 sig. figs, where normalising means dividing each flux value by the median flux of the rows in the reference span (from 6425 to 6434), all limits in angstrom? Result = -0.739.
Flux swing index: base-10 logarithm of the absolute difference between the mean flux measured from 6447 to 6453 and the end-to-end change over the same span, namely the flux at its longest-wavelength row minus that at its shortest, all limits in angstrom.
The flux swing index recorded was 0.717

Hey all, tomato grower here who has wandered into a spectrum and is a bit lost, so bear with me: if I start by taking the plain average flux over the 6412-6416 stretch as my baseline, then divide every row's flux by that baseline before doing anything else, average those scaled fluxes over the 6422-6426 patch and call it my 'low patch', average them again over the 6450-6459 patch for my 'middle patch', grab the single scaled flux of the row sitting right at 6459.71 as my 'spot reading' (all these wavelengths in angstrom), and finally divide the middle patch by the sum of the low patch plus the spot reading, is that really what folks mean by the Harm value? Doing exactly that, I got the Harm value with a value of 0.47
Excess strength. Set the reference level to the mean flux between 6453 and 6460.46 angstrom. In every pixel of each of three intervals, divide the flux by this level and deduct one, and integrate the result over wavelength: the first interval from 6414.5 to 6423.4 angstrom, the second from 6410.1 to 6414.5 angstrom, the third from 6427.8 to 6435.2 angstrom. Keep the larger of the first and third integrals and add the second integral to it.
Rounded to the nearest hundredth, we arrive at 0.24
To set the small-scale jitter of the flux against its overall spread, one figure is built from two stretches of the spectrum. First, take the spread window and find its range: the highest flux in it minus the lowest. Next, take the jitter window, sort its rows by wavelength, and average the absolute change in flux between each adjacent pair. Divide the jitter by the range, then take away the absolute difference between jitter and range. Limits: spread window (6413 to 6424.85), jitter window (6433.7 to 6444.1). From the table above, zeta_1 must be 0.30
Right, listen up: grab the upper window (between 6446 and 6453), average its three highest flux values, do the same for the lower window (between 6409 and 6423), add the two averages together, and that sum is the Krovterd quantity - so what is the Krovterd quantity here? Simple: 10.5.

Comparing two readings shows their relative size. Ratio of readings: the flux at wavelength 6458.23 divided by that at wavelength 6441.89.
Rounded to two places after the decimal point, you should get 0.96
